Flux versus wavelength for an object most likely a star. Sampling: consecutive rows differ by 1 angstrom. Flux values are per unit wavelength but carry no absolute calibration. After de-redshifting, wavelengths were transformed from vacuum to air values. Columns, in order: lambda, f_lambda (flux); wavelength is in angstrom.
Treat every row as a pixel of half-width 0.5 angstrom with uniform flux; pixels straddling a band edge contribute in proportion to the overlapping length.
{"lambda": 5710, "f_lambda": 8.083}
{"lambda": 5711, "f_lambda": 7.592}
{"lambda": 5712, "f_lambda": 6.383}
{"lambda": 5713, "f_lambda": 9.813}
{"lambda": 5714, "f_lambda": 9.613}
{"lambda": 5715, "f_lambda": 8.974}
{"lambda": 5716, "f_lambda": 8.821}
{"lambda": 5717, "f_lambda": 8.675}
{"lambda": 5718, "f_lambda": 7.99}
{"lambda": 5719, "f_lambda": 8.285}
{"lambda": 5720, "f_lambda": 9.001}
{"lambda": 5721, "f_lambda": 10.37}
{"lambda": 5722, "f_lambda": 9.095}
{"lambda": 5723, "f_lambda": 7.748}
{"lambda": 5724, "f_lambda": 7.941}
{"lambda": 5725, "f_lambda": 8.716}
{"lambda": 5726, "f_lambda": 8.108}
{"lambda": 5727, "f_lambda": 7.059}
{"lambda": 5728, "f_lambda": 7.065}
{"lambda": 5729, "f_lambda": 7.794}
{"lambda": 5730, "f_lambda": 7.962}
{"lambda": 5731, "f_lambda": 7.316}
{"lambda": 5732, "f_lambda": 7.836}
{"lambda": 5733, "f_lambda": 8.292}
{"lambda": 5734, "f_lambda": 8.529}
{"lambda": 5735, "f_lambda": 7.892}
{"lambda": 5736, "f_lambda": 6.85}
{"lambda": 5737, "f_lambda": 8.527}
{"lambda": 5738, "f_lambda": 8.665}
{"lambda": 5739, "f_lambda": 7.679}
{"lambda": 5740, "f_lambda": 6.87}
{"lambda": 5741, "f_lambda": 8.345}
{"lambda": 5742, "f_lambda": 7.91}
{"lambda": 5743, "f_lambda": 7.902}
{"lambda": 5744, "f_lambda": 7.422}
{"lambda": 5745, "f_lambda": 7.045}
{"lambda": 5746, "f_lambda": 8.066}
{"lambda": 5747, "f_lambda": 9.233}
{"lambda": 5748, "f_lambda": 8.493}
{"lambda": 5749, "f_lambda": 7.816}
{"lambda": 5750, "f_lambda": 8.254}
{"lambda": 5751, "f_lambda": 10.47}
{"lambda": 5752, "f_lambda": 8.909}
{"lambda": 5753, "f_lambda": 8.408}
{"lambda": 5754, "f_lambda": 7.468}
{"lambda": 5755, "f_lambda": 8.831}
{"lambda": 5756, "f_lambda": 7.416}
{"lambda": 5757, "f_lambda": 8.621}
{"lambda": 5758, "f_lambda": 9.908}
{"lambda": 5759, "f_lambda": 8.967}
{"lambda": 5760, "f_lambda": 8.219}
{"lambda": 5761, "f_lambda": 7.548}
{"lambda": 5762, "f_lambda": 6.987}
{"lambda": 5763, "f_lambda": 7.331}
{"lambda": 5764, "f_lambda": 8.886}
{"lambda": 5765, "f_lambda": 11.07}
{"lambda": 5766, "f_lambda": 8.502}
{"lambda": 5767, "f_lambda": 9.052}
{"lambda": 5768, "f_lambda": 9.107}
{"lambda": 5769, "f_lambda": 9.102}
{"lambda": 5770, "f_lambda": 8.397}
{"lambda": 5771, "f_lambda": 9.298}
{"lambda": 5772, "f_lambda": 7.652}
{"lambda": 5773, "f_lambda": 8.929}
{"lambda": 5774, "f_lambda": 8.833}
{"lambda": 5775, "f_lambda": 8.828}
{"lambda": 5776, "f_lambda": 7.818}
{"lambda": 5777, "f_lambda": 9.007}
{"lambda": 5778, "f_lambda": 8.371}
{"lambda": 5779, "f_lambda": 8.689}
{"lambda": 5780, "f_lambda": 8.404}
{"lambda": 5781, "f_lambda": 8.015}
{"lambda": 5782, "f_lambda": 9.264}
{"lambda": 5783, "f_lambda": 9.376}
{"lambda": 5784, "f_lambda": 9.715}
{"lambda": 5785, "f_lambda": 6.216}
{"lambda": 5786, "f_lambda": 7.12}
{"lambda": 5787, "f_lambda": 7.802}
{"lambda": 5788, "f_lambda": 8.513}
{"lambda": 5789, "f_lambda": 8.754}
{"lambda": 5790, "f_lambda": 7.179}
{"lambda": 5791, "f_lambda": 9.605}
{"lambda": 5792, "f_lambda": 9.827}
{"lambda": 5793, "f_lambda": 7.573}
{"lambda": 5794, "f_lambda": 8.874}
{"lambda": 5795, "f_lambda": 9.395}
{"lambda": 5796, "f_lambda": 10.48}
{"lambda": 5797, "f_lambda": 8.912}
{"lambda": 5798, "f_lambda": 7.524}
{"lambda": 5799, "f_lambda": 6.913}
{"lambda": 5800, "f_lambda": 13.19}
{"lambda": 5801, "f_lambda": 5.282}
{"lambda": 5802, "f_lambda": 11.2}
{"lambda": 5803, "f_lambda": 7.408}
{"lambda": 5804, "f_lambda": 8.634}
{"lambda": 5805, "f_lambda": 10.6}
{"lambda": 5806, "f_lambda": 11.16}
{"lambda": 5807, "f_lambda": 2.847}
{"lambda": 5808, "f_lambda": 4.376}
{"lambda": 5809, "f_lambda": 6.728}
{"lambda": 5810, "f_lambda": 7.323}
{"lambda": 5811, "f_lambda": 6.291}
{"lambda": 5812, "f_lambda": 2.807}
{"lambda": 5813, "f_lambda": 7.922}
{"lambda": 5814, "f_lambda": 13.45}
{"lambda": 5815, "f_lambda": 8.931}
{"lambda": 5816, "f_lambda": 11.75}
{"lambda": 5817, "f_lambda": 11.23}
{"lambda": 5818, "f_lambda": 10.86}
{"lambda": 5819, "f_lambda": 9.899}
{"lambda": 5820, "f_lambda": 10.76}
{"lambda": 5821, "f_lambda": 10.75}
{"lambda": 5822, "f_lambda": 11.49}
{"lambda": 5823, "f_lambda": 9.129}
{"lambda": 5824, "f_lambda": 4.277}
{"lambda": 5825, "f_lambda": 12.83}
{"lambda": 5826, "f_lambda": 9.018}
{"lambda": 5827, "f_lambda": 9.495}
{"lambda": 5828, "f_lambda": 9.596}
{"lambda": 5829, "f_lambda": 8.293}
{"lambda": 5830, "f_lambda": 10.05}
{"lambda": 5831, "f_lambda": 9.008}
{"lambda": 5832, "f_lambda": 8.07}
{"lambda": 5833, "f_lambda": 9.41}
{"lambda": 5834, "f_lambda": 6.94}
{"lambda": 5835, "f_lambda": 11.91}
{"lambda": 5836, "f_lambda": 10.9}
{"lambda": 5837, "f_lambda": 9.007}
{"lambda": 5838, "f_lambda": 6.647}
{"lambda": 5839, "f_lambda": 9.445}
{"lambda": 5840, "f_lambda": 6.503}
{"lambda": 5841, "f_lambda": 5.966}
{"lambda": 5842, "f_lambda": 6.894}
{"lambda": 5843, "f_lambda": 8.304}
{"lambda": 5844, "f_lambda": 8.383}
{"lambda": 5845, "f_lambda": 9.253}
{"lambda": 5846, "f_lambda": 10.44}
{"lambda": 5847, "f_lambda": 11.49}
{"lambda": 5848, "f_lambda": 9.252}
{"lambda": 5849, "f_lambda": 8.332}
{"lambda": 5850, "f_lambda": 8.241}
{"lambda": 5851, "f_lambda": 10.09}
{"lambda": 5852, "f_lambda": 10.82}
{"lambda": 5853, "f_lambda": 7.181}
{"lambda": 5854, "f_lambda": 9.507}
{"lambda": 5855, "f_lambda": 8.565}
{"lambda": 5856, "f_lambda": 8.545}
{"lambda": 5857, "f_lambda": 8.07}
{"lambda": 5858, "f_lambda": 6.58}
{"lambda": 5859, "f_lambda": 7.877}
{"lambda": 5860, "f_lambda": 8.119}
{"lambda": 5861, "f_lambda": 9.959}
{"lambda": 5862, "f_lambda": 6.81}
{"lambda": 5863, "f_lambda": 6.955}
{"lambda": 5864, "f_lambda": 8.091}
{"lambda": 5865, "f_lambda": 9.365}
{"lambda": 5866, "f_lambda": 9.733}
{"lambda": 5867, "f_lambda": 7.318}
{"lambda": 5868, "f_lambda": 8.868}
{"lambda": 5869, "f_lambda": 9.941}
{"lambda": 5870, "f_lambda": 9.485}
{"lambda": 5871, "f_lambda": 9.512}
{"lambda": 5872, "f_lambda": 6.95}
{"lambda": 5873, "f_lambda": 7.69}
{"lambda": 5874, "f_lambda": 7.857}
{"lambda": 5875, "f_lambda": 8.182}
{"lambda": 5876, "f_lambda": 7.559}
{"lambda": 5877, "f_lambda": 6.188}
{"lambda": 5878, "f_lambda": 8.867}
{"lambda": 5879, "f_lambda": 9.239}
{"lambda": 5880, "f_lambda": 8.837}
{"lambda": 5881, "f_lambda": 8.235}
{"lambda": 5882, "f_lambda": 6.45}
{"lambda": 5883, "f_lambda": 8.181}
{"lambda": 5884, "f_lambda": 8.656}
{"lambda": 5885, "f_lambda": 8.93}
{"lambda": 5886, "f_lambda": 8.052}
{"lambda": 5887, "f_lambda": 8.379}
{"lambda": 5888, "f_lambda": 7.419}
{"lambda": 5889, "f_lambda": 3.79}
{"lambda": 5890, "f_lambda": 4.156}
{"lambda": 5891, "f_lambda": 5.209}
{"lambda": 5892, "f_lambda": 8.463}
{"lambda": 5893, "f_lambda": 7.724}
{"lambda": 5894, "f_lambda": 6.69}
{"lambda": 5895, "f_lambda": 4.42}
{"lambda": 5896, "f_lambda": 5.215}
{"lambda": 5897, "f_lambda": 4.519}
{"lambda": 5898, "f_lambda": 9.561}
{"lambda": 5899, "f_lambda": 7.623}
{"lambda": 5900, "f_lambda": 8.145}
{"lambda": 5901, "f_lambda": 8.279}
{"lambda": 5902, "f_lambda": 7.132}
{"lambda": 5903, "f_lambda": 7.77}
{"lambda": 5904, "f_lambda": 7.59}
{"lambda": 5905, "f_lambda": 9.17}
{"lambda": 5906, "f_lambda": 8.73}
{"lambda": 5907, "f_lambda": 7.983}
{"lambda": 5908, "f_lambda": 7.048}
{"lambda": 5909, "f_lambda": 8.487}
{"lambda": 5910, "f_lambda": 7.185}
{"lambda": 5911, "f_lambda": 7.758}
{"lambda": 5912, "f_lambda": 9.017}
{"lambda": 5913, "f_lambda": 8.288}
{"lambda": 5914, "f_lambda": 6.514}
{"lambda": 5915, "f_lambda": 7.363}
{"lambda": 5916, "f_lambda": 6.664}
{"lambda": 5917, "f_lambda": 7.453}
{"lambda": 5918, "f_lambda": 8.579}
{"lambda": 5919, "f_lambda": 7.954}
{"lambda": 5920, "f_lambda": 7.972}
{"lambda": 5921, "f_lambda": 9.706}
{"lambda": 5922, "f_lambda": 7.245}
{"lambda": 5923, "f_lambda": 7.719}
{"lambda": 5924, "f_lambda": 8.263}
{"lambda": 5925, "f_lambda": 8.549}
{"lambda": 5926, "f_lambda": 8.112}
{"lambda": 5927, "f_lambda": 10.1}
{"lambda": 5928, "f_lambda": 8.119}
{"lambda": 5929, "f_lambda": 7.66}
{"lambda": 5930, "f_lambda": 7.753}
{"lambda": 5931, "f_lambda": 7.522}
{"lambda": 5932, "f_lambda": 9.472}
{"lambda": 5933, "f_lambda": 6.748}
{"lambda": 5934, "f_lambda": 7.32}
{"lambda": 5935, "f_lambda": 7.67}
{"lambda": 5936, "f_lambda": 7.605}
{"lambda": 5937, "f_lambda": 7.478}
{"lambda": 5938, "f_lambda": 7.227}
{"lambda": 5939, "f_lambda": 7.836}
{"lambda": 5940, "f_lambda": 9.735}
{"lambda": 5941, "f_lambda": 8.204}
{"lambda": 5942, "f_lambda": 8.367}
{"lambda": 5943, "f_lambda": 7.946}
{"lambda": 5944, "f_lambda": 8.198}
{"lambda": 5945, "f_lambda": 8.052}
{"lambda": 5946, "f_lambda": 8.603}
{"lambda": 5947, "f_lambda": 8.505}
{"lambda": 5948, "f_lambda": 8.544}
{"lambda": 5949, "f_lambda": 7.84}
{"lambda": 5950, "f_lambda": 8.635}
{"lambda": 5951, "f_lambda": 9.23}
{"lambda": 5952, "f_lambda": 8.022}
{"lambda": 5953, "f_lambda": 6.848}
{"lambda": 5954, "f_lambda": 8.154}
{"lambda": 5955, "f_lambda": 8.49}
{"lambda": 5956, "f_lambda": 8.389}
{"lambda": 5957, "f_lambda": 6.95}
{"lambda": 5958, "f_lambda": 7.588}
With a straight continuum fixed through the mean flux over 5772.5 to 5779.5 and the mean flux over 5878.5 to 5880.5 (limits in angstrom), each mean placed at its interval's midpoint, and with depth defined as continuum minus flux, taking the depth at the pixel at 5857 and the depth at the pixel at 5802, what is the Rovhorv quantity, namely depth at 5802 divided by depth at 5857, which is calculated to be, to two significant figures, -2.8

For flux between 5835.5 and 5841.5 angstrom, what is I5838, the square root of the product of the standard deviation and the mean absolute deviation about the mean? 1.8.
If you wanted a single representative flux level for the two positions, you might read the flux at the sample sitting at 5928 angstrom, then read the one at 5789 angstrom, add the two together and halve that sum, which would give 8.4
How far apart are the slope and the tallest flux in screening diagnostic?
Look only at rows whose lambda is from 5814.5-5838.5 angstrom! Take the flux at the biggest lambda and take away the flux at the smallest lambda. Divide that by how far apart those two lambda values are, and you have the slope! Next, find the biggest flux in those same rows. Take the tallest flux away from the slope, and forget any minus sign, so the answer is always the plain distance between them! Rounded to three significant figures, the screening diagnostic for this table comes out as 12.9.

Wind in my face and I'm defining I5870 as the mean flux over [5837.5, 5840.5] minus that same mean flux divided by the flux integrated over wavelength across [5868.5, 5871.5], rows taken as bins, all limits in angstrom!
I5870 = 7.27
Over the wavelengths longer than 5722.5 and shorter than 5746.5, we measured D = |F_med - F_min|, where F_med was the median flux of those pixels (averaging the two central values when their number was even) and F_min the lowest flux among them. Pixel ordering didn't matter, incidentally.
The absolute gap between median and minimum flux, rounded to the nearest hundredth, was 1.05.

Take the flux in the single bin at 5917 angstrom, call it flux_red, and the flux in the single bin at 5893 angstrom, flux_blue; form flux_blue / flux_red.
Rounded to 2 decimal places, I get 1.04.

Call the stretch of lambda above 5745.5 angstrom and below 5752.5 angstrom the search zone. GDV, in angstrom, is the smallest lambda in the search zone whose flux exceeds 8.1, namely 5747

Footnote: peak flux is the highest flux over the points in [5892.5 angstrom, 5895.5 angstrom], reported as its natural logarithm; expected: 2.0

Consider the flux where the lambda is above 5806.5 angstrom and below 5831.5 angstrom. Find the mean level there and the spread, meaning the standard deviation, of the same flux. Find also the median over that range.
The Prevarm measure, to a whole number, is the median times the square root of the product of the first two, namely 46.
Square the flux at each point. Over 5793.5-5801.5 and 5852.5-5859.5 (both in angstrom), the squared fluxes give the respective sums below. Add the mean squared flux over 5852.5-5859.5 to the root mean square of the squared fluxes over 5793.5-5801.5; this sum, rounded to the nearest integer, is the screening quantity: 158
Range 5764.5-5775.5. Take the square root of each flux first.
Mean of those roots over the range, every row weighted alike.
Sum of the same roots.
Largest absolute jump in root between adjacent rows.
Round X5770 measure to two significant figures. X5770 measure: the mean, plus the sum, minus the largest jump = 36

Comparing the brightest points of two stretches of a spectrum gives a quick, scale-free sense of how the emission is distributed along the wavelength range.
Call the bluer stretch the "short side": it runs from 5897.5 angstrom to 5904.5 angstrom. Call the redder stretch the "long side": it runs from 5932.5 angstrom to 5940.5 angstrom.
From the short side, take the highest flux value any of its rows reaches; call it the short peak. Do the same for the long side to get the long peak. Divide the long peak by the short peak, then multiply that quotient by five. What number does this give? 5.09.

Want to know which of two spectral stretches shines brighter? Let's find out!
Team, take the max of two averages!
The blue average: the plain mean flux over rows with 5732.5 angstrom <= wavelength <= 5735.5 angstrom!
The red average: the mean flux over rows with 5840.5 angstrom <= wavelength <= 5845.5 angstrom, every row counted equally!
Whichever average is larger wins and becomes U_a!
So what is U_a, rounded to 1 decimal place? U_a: 8.2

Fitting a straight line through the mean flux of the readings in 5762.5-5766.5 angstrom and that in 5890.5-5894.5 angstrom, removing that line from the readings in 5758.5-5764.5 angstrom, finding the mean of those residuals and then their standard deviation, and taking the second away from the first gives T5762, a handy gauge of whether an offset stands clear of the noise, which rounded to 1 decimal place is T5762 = -1.8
